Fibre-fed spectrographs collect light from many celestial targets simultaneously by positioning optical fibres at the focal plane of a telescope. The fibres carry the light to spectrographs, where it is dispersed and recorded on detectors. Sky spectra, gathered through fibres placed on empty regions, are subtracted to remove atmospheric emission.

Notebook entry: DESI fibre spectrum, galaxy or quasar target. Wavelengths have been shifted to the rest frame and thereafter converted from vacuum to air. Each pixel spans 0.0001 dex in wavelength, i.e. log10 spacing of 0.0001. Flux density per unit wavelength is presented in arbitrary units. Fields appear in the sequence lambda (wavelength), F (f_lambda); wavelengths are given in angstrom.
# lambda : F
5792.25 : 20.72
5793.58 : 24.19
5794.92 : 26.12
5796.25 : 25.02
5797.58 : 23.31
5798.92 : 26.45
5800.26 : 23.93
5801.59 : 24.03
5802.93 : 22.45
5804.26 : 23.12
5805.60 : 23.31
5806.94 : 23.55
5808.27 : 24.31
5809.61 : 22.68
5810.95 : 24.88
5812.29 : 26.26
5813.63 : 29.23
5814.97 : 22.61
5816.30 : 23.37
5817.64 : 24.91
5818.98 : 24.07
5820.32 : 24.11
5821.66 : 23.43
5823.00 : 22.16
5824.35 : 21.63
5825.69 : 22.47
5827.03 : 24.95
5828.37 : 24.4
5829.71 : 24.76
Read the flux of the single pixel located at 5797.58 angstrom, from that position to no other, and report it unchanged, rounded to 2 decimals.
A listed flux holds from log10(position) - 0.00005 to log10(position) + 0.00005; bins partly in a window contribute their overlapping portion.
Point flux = 23.31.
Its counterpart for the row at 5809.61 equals 22.68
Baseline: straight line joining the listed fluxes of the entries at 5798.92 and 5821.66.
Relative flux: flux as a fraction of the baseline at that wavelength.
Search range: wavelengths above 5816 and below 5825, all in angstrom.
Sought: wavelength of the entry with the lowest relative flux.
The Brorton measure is 5824.35 angstrom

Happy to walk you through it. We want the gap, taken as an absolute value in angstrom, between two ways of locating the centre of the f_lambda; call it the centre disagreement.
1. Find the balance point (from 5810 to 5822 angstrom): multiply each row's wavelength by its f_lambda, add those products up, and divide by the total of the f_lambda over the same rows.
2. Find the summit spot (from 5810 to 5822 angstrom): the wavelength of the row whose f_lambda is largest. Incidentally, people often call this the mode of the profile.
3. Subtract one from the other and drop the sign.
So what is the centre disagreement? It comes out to 2.6 angstrom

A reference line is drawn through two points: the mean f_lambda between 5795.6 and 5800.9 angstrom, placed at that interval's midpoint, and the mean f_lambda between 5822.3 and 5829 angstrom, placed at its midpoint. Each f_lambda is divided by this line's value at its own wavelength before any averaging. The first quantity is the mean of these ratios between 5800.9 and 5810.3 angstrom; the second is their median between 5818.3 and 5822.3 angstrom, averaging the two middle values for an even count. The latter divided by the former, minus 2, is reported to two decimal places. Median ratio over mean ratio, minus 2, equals -0.94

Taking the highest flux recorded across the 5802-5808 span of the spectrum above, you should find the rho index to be 23.55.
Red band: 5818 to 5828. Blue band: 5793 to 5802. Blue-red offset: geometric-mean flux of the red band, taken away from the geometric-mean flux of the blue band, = 1.46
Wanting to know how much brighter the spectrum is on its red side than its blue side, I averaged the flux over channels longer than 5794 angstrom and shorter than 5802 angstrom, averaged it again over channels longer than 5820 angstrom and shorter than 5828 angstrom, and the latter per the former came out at 0.932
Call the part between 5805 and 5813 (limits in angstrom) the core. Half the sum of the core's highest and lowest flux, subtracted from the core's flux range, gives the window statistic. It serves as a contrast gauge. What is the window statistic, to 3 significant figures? -20.9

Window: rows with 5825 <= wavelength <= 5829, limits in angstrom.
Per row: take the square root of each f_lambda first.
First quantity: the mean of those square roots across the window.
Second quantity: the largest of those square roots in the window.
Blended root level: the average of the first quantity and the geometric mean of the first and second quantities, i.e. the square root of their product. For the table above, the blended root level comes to 4.92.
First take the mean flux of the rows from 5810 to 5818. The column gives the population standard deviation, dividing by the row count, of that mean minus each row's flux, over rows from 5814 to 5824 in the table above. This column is 0.9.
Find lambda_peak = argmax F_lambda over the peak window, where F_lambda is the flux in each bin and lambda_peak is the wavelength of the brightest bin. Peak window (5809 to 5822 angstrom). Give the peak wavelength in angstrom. 5813.63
